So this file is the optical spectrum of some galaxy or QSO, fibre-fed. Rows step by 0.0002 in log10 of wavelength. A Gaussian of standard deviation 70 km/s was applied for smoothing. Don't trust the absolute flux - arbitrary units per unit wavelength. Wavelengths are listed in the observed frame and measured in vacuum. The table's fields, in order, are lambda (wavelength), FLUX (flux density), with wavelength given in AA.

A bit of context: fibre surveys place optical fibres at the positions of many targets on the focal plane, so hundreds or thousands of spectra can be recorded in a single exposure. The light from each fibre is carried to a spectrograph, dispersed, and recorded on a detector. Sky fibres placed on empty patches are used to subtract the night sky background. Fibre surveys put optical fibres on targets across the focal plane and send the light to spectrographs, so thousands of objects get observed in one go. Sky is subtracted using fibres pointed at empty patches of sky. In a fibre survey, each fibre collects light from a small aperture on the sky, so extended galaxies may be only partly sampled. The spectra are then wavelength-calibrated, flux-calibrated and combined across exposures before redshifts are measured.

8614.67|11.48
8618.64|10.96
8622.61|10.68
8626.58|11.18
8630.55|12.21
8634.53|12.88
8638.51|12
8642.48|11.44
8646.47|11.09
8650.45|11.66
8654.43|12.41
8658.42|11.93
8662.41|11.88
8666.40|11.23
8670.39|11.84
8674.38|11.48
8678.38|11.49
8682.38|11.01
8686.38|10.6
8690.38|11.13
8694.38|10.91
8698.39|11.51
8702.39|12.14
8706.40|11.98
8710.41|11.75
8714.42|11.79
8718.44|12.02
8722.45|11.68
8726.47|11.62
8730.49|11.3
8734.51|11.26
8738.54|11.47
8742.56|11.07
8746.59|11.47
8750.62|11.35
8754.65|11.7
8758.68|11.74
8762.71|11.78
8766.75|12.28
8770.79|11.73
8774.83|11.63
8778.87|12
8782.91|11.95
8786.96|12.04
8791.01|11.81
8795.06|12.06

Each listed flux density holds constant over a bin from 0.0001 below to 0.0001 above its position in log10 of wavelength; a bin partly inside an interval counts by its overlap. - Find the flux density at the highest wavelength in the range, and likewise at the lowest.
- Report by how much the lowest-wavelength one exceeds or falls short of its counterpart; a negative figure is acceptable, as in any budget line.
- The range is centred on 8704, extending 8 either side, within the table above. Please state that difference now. -0.24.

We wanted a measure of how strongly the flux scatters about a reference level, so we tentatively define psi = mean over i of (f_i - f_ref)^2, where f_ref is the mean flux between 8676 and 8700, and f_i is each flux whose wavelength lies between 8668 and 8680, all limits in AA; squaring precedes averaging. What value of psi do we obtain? 0.27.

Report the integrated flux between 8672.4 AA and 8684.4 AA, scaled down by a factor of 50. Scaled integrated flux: 2.72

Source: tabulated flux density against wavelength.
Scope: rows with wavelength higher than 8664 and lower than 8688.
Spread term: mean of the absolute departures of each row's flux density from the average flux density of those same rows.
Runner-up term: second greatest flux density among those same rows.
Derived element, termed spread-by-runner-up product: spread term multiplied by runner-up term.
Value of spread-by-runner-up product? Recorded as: 3.8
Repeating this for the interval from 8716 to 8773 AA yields 2.9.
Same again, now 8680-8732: 4.7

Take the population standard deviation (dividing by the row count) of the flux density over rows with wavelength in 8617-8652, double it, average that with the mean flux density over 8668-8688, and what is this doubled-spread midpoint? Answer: 6.30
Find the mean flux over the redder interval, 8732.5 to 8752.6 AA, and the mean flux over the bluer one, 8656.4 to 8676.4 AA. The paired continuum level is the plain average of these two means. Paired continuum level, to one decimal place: 11.5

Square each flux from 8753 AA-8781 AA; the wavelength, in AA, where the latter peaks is 8766.75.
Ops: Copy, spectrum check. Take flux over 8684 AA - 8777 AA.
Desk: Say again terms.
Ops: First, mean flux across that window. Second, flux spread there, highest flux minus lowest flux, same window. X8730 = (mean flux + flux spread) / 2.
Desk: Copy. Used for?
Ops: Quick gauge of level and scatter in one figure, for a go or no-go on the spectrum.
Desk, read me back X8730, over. 6.62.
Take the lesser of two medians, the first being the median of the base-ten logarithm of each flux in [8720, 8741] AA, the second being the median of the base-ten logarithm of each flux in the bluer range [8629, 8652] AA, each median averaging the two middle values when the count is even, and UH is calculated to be 1.06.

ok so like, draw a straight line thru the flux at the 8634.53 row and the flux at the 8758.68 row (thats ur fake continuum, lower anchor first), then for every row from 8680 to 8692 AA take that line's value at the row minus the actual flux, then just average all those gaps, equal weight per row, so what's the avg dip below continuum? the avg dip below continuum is 1.5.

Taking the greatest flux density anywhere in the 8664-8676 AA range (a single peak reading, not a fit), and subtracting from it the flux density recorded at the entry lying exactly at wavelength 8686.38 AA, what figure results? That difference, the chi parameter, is 1.2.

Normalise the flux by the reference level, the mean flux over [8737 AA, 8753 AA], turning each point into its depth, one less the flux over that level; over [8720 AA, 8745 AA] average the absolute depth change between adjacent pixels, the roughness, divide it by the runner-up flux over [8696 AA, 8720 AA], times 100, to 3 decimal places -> 0.151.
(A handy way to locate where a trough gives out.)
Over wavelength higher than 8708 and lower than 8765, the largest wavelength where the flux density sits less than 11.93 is 8762.71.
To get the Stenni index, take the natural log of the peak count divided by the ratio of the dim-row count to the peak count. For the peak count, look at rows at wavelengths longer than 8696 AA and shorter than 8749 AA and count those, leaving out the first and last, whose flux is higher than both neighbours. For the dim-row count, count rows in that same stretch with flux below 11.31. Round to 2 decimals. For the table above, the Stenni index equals 1.10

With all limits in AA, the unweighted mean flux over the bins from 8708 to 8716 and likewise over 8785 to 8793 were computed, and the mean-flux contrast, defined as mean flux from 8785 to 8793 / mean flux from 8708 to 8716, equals 1.01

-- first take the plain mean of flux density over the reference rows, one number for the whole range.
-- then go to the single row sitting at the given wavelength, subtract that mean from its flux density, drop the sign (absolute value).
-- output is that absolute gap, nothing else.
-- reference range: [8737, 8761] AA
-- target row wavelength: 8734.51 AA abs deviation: 0.21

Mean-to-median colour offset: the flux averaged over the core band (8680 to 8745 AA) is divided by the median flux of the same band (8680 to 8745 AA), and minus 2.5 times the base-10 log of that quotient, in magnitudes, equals 0.0035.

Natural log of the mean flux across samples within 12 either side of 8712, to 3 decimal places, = 2.476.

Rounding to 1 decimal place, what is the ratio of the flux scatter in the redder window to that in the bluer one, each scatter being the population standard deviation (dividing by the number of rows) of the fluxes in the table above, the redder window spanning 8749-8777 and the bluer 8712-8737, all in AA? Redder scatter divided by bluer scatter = 1.0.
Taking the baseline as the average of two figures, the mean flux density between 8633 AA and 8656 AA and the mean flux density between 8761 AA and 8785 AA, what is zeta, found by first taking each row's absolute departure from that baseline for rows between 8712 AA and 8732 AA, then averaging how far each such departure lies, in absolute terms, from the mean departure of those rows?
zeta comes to 0.14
